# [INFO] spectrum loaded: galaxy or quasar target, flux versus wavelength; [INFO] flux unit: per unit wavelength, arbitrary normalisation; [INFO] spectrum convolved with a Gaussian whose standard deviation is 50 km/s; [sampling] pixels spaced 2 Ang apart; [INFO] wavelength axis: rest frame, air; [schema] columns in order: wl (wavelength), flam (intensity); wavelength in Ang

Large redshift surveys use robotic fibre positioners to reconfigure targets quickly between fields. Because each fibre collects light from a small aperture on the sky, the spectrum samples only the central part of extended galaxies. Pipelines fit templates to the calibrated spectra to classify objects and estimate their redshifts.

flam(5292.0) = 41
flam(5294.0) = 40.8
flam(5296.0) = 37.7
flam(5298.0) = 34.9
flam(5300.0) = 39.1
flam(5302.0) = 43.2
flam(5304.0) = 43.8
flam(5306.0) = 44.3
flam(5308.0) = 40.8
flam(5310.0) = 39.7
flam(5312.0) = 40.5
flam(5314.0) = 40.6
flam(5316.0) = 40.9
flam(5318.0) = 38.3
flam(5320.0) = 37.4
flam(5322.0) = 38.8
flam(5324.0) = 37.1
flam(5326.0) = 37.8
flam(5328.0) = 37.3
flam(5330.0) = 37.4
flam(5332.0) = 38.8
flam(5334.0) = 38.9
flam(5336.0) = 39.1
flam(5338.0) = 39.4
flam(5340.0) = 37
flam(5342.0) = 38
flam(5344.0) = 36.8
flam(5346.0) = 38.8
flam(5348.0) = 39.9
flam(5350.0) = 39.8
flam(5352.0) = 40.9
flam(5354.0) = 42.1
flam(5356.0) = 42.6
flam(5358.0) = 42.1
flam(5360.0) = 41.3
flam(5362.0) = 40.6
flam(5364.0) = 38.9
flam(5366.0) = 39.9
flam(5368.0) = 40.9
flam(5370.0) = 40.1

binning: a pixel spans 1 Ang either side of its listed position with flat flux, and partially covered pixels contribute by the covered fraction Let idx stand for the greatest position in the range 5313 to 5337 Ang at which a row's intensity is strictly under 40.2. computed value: 5336.0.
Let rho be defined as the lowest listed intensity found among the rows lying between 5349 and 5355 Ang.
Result 39.8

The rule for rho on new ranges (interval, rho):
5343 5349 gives 36.8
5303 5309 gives 40.8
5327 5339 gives 37.3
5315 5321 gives 37.4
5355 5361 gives 41.3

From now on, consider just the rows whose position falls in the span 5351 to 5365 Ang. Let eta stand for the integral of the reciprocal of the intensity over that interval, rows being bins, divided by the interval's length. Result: 0.0243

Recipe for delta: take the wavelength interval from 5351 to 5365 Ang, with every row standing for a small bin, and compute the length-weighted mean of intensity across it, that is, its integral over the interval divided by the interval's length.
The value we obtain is 41.2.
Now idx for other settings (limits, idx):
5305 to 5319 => 5318.0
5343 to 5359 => 5350.0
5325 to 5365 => 5364.0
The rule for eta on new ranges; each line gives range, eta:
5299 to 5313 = 0.0241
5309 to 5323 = 0.0254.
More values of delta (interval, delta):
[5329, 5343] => 38.4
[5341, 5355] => 39.5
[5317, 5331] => 37.7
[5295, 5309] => 40.5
